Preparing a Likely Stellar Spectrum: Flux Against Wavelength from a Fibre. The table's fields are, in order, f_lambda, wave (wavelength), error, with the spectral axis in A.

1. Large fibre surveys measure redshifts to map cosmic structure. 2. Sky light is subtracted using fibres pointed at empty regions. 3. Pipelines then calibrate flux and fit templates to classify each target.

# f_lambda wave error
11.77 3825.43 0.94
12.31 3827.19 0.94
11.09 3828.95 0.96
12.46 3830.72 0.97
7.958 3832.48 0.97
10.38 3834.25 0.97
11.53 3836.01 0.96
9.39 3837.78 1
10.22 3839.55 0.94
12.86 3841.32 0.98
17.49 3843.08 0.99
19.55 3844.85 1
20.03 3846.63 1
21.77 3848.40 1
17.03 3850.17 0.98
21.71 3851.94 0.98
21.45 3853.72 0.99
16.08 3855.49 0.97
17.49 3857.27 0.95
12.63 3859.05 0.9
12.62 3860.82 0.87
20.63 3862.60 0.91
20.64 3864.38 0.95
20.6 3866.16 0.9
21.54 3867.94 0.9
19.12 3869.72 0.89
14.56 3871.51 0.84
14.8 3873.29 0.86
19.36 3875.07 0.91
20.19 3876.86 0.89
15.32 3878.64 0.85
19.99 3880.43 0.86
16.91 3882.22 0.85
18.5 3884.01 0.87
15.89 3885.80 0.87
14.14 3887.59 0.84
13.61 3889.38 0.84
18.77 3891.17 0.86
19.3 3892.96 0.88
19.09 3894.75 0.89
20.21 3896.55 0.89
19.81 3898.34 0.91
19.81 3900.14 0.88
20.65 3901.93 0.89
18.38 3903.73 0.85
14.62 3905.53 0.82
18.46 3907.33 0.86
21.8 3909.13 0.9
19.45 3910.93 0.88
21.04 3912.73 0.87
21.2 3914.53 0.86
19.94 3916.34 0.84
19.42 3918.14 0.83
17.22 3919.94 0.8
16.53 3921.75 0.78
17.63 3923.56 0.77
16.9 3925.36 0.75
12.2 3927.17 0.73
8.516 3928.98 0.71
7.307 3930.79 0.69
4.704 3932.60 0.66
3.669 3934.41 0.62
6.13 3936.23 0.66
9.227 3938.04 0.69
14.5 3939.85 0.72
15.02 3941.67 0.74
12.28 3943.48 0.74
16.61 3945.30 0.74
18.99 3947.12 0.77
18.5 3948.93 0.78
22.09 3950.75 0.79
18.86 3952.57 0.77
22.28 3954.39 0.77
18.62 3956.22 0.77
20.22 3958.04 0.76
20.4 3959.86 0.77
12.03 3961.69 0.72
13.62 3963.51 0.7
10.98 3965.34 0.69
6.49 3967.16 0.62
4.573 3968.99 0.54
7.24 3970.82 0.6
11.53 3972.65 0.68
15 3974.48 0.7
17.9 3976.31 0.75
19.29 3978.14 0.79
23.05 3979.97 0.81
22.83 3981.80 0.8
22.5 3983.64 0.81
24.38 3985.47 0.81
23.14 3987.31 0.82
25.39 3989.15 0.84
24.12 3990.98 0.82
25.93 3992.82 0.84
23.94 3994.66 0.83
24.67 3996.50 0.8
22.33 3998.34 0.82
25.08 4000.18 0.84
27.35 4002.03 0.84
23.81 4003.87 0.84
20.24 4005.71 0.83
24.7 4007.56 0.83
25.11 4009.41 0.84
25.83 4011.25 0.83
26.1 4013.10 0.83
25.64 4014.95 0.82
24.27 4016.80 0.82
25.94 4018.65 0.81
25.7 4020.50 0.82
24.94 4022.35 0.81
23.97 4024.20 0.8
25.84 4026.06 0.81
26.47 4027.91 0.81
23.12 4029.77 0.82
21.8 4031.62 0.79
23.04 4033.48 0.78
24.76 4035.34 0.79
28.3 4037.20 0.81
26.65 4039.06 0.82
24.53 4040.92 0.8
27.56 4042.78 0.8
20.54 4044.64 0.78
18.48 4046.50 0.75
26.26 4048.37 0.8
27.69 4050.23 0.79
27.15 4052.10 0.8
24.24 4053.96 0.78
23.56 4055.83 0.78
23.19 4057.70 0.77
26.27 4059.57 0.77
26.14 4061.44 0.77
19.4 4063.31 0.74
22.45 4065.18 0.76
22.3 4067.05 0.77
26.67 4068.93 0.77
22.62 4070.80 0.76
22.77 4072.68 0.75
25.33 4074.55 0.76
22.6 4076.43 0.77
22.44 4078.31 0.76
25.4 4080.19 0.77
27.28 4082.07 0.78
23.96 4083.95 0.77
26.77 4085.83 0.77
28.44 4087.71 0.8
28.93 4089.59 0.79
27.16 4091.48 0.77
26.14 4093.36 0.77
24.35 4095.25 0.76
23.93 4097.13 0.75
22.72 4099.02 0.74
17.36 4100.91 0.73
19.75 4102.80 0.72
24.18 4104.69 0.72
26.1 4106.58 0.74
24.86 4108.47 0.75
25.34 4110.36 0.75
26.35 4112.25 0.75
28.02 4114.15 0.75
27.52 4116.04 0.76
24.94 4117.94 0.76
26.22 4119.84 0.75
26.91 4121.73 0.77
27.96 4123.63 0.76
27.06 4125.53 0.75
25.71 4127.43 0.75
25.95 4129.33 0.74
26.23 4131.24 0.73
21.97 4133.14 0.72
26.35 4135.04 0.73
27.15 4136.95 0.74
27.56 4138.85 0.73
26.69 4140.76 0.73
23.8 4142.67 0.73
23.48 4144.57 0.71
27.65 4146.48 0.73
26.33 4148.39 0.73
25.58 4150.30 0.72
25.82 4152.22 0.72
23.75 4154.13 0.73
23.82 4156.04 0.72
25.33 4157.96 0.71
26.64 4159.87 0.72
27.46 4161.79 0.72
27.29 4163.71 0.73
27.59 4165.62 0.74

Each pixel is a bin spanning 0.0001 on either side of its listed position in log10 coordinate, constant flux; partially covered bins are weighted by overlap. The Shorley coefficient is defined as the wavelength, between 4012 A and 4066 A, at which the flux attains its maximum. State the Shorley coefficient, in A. 4037.20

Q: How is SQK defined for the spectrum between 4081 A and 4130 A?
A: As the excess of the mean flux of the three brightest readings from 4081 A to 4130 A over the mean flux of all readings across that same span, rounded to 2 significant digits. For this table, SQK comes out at 2.9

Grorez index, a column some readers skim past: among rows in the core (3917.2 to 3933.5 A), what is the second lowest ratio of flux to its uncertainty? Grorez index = 11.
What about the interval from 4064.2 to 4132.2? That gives 27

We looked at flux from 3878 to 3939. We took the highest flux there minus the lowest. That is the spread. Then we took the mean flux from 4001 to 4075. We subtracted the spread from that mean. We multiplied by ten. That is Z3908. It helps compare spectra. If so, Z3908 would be 64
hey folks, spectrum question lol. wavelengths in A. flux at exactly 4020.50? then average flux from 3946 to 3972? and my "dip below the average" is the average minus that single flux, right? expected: -10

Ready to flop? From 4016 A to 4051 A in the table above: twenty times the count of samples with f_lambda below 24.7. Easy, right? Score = 160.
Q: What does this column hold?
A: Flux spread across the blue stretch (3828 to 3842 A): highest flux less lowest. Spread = 4.9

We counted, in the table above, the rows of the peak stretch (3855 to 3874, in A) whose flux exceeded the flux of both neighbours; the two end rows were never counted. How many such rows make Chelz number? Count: 3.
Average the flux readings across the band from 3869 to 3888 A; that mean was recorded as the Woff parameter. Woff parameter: 17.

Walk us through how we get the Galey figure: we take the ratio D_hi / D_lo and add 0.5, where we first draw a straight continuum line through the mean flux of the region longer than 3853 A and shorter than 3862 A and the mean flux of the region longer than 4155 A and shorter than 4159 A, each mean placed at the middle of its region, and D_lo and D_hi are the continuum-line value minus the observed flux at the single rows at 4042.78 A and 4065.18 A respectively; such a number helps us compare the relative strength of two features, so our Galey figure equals 1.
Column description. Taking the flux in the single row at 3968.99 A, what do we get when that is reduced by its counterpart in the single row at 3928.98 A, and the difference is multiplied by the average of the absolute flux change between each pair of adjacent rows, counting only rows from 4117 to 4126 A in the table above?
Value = -3.9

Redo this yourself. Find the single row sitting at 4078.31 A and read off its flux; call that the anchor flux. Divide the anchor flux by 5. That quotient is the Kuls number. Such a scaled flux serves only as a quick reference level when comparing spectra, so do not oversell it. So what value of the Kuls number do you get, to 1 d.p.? 4.5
